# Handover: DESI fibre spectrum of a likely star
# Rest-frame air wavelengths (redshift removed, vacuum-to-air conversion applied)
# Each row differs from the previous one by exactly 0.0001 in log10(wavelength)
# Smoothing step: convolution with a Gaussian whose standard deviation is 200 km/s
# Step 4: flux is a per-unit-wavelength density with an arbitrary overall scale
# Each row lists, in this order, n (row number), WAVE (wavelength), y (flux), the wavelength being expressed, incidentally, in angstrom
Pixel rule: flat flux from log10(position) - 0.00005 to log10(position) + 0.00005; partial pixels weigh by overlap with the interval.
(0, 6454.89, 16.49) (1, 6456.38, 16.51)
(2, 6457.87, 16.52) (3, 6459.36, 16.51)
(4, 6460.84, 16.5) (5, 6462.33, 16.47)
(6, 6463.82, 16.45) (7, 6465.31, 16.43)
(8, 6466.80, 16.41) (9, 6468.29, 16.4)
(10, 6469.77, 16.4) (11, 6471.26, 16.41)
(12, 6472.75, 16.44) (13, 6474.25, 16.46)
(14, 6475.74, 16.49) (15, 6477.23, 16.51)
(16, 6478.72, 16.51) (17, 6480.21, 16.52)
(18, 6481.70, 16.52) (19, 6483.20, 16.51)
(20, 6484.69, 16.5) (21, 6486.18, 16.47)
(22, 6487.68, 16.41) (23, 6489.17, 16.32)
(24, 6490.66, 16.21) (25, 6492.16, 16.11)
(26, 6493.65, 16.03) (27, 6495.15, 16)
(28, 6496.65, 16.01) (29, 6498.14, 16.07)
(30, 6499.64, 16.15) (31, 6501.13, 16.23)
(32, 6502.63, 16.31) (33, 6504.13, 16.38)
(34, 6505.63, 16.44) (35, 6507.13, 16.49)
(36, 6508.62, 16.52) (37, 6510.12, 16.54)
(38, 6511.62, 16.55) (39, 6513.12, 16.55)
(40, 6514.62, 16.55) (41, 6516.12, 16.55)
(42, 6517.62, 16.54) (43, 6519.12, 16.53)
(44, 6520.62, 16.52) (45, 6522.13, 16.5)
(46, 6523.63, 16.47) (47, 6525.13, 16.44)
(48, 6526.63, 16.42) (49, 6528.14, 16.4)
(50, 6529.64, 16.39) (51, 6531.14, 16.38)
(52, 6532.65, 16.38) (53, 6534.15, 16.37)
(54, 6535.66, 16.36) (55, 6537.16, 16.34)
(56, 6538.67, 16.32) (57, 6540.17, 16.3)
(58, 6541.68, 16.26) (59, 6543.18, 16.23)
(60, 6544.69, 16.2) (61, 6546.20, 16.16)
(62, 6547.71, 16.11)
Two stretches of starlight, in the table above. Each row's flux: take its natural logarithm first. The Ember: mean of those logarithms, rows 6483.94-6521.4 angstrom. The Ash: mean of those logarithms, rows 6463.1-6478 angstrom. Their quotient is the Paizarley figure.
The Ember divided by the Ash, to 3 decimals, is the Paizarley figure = 0.998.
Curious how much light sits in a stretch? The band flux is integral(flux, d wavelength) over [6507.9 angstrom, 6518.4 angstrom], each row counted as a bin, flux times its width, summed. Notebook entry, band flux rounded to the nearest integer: 174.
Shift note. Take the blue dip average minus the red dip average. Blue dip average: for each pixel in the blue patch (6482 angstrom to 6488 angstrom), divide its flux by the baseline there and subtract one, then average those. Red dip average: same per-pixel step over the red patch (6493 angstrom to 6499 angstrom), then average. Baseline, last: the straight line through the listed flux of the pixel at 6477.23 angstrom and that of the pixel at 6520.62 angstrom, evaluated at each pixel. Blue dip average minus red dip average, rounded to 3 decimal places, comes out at 0.027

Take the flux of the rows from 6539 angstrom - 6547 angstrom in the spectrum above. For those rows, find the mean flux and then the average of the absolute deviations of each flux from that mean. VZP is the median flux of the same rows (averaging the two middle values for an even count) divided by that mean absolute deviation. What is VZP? 406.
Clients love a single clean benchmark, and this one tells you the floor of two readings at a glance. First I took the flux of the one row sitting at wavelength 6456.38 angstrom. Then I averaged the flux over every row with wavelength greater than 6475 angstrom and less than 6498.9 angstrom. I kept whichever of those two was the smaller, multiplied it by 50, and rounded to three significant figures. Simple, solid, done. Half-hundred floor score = 816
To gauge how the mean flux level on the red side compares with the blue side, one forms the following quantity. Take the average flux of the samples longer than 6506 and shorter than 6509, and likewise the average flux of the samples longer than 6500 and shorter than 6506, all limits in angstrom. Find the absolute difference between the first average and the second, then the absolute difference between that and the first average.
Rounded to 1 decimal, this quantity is 16.3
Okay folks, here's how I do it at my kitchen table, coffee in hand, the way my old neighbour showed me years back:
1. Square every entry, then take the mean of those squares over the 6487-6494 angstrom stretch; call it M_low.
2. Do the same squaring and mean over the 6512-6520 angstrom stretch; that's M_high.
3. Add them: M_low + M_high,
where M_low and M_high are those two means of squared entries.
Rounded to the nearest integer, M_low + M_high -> 537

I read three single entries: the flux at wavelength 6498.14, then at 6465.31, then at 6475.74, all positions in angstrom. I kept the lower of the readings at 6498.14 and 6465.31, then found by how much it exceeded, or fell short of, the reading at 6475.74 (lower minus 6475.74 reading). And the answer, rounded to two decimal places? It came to -0.42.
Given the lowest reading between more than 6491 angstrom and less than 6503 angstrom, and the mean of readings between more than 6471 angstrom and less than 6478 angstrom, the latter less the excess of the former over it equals 16.9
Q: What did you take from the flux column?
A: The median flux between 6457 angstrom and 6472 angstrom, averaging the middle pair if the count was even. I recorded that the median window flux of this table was 16.4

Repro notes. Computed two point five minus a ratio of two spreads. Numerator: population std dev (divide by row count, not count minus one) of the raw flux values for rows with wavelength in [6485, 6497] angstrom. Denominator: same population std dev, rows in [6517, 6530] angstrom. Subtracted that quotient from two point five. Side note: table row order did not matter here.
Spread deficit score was -0.7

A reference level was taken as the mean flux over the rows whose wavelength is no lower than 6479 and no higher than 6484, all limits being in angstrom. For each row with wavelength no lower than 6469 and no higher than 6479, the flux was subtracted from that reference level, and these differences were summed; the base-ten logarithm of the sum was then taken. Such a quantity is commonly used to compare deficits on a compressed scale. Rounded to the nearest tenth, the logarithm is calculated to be -0.4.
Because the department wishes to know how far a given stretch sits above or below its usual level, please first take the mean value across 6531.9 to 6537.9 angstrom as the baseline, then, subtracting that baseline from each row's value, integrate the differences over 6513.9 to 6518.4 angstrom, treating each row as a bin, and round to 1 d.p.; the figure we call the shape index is 0.8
